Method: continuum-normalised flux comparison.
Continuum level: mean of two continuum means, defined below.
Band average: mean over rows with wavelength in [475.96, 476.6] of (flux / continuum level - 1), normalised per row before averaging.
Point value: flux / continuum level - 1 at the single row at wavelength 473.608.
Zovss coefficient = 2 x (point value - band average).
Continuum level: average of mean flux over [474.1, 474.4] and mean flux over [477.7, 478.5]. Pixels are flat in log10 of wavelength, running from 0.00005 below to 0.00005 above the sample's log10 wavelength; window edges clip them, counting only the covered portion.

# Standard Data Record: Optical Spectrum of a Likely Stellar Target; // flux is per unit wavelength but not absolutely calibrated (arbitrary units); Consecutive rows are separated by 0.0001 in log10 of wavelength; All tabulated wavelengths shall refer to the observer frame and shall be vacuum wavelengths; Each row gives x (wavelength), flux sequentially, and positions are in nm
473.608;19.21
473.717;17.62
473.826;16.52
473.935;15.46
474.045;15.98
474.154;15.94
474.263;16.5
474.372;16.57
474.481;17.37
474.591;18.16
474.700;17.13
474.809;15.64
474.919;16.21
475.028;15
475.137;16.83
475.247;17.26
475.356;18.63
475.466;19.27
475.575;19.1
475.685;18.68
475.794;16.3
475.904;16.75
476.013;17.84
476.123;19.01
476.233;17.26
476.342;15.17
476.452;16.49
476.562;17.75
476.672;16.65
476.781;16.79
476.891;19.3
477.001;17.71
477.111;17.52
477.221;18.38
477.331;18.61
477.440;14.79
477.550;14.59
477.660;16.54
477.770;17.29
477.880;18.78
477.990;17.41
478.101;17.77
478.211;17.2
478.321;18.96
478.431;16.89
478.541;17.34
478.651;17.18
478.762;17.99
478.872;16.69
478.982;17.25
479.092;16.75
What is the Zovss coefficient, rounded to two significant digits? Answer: 0.23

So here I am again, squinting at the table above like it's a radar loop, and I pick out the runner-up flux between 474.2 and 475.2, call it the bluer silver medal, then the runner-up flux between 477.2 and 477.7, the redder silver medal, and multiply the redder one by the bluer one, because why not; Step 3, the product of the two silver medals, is 319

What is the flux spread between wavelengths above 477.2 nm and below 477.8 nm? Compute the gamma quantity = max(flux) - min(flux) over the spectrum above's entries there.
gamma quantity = 4.0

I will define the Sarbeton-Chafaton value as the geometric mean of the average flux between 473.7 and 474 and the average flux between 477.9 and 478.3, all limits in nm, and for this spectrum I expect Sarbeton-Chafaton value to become 17.0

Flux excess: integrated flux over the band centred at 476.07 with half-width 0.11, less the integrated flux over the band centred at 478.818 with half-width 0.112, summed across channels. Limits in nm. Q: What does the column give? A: 0.2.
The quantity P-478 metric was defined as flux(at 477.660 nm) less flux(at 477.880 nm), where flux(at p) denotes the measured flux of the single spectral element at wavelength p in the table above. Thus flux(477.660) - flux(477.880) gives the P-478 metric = -2.2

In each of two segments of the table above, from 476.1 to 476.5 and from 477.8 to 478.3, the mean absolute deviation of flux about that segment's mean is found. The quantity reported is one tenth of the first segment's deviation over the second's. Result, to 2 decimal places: 0.23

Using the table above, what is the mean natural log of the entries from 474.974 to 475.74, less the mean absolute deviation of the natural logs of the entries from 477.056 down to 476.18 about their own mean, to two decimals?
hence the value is 2.83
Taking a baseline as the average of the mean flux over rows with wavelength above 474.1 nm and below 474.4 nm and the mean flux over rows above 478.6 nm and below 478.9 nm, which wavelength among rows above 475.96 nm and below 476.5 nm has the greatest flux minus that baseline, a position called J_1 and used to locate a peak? 476.123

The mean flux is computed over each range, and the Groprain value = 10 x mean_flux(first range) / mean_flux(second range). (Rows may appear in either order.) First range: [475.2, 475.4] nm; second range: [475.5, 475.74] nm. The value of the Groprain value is 9.5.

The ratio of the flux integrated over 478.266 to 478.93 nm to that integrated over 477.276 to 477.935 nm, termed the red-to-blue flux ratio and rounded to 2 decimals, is 1.05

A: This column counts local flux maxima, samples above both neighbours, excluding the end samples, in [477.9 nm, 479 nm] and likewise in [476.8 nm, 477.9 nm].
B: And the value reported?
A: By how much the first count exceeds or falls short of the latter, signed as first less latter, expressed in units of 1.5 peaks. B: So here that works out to 2.0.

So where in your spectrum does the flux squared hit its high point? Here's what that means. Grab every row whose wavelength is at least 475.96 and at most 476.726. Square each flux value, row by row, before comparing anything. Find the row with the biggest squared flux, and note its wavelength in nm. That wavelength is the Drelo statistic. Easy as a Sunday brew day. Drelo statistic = 476.123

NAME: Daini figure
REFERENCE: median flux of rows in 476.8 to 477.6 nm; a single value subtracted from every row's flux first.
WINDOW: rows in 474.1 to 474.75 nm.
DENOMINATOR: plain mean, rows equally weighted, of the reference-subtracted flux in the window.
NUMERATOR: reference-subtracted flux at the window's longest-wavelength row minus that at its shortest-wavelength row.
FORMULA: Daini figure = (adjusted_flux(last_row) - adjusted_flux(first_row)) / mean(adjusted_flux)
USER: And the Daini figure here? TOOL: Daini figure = -1.6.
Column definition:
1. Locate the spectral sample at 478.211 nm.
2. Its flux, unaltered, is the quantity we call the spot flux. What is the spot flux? 17.2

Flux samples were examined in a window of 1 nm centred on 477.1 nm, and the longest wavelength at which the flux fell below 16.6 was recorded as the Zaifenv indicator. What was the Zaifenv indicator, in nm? 477.550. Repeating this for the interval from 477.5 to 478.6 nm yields 477.660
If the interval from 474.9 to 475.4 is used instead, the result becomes 475.028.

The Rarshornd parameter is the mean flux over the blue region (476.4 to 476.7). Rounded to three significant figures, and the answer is 17.0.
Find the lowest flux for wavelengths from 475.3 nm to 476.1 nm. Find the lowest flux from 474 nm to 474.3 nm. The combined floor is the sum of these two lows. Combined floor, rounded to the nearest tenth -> 32.2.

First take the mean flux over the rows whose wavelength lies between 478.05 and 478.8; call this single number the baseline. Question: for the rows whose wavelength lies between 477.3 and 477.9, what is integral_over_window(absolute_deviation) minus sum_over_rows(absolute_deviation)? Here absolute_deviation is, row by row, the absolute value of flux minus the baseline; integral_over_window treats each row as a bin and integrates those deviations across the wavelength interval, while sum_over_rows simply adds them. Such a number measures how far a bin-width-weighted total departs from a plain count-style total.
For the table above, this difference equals -8.4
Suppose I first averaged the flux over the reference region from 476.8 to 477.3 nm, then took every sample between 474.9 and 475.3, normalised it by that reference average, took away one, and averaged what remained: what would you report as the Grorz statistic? -0.10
